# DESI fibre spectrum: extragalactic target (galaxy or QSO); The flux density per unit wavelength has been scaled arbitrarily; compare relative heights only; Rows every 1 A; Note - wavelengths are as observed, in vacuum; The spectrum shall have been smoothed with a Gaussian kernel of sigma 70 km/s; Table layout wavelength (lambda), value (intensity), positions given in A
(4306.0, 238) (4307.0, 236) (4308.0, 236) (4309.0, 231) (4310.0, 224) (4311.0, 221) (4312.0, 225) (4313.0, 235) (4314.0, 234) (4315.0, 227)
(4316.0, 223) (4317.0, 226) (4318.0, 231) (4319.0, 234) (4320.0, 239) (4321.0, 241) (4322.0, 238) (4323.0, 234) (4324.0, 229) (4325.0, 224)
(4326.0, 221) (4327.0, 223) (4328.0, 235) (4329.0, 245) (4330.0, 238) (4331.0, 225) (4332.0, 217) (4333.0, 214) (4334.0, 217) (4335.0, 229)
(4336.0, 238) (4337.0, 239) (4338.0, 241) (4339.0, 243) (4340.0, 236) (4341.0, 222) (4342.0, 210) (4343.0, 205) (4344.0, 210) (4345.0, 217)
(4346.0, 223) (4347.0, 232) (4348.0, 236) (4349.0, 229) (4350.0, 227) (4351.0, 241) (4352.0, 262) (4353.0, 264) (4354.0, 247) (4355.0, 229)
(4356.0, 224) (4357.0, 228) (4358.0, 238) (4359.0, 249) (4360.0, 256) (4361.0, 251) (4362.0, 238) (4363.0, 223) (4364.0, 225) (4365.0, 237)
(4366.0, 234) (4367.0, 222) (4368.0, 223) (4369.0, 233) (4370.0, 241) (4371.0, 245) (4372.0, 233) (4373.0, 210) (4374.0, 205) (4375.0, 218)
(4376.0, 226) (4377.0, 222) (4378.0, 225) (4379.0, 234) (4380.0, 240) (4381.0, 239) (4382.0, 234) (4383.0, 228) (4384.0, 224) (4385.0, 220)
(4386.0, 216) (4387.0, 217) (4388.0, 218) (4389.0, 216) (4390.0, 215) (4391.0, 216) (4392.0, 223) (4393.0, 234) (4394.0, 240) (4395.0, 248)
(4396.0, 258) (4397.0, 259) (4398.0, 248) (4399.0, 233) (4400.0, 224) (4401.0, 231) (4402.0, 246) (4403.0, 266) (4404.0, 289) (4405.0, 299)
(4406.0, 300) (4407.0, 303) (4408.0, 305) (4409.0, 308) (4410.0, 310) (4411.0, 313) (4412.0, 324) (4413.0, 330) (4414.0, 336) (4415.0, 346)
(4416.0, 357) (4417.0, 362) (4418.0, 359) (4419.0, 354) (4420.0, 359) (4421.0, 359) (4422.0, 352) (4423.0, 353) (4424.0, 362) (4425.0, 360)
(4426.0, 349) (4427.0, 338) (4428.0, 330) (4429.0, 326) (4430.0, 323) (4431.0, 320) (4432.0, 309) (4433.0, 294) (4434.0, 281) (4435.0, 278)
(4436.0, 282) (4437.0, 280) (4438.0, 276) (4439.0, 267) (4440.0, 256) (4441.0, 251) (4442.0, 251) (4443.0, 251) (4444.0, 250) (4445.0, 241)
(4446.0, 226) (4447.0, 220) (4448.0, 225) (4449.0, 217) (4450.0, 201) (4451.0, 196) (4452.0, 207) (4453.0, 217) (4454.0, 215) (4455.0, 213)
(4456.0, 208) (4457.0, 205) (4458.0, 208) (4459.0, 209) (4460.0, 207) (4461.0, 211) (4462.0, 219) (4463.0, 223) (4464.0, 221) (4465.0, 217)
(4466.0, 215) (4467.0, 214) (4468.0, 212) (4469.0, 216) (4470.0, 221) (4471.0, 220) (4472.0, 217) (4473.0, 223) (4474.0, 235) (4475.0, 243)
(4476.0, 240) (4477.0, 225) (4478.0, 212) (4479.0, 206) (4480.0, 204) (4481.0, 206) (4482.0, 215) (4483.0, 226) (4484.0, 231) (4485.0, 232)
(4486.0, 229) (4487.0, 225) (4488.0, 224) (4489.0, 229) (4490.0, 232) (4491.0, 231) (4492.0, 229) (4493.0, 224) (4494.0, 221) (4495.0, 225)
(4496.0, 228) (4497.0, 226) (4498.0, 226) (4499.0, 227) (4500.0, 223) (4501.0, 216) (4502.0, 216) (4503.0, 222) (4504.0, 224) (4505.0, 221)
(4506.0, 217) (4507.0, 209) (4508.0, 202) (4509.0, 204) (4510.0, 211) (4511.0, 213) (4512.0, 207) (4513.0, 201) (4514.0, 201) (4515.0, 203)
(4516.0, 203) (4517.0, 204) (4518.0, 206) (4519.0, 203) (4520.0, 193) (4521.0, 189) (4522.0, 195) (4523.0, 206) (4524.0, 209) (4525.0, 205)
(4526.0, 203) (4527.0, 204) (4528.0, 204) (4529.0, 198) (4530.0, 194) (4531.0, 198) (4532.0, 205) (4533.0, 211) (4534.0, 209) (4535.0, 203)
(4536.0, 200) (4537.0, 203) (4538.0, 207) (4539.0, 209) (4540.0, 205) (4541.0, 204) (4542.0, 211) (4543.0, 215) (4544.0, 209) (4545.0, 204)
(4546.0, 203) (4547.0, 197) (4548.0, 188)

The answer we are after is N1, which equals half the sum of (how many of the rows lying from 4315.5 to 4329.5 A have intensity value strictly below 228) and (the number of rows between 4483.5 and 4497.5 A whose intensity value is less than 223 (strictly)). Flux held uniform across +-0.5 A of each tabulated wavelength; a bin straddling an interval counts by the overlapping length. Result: 3.0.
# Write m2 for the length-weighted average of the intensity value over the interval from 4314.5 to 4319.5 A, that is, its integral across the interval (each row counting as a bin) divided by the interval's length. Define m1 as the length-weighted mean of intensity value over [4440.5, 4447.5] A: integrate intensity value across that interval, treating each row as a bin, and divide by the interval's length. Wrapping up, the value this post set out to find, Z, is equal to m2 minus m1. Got -13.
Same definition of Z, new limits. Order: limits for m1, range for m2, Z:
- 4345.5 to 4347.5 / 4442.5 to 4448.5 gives 8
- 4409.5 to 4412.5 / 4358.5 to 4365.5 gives -76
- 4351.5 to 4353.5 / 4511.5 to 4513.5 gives -59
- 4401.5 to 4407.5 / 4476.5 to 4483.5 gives -70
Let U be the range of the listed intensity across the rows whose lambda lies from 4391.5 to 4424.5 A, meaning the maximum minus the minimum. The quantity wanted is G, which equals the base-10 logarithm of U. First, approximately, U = 139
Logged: 2.14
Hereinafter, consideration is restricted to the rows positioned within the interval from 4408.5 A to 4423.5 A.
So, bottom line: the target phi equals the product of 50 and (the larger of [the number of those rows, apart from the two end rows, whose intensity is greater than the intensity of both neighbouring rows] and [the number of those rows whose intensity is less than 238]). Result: 50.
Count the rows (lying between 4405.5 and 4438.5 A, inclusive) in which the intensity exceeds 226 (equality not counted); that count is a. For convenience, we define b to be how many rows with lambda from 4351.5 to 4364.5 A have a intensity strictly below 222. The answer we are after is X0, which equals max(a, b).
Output 33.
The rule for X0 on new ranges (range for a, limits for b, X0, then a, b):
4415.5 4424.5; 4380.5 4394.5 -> 9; 9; 7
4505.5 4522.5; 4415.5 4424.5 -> 0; 0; 0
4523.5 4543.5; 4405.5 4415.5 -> 0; 0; 0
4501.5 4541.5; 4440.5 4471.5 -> 23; 0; 23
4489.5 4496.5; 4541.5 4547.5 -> 6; 4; 6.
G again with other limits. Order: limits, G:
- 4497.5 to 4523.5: 1.58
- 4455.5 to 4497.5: 1.59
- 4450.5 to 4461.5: 1.32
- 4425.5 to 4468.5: 2.18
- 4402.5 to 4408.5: 1.59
